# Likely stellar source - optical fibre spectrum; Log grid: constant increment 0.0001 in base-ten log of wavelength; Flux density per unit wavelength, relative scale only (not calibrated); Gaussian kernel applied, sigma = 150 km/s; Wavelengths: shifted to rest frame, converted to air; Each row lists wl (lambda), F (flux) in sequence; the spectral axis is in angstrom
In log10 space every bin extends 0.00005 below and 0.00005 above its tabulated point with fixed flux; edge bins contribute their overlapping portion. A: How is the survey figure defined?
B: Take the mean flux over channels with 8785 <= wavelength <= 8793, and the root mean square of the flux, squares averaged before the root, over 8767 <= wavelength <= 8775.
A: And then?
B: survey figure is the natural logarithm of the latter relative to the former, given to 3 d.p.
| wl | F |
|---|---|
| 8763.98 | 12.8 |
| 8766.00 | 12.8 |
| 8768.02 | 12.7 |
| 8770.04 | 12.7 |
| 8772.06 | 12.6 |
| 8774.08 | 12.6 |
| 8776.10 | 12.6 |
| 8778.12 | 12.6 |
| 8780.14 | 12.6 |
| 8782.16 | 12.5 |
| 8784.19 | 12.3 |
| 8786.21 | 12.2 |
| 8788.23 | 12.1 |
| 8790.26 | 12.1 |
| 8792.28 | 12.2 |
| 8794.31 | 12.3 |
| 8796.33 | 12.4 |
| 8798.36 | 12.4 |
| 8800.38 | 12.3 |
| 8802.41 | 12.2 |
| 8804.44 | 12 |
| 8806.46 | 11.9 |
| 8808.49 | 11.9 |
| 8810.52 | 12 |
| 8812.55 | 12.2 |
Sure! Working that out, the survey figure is 0.040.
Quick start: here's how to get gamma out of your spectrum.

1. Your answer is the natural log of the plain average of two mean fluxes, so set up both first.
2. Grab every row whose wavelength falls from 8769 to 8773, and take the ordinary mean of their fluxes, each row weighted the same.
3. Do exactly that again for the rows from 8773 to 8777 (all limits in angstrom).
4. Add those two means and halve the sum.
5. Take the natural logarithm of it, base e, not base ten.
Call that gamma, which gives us 2.54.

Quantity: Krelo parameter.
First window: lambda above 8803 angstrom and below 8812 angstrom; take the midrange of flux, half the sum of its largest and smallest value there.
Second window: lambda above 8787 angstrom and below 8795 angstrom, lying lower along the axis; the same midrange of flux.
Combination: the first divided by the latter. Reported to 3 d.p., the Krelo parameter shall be 0.980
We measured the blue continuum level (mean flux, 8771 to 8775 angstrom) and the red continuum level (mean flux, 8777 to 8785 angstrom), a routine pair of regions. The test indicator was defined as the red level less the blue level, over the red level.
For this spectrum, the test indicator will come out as -0.008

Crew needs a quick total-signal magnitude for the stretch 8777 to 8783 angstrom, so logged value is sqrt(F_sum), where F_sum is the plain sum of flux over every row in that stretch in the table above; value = 6.1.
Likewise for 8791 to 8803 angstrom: 8.6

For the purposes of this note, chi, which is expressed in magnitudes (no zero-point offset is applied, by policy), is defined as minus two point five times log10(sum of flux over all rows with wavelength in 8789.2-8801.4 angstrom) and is -4.67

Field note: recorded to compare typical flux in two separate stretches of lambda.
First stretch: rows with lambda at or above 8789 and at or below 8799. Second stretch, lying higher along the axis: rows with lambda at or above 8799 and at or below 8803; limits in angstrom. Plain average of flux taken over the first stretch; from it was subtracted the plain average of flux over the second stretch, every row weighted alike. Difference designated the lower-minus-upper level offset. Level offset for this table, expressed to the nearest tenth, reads 0.0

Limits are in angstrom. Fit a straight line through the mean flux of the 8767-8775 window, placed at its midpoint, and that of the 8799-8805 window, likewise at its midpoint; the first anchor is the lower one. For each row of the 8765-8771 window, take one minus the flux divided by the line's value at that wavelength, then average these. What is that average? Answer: -0.003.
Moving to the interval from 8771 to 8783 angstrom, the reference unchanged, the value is -0.002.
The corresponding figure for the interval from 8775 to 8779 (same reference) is -0.003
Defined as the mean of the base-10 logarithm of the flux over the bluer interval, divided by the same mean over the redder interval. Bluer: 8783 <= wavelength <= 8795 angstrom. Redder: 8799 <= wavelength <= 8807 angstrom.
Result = 1.00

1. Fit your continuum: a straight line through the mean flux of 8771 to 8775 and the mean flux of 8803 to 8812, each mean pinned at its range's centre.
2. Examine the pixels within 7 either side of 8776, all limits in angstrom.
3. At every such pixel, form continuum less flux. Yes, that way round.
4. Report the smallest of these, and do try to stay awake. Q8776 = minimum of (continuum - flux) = -0.13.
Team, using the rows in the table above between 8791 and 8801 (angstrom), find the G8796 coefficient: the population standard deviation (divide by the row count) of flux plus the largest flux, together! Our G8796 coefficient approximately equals 12.5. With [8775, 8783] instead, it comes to 12.6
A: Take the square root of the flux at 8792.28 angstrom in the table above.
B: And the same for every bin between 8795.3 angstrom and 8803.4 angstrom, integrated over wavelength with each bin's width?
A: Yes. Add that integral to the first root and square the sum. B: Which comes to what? 1020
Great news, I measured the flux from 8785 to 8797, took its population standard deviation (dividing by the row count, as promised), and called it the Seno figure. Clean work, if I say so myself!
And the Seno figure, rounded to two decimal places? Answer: 0.11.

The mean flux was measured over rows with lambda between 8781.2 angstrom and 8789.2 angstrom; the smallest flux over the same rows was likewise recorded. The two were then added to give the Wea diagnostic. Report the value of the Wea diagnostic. 24.4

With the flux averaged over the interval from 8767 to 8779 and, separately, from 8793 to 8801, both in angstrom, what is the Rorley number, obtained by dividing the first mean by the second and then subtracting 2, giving -0.977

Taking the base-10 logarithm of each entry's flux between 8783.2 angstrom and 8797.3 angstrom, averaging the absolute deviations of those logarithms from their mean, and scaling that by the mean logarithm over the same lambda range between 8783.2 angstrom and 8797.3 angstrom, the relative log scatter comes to 0.0029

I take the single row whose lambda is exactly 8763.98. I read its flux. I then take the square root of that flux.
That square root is 3.58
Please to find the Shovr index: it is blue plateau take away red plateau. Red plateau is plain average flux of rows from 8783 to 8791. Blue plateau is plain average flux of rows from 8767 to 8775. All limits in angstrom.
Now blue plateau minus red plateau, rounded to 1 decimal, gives 0.5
